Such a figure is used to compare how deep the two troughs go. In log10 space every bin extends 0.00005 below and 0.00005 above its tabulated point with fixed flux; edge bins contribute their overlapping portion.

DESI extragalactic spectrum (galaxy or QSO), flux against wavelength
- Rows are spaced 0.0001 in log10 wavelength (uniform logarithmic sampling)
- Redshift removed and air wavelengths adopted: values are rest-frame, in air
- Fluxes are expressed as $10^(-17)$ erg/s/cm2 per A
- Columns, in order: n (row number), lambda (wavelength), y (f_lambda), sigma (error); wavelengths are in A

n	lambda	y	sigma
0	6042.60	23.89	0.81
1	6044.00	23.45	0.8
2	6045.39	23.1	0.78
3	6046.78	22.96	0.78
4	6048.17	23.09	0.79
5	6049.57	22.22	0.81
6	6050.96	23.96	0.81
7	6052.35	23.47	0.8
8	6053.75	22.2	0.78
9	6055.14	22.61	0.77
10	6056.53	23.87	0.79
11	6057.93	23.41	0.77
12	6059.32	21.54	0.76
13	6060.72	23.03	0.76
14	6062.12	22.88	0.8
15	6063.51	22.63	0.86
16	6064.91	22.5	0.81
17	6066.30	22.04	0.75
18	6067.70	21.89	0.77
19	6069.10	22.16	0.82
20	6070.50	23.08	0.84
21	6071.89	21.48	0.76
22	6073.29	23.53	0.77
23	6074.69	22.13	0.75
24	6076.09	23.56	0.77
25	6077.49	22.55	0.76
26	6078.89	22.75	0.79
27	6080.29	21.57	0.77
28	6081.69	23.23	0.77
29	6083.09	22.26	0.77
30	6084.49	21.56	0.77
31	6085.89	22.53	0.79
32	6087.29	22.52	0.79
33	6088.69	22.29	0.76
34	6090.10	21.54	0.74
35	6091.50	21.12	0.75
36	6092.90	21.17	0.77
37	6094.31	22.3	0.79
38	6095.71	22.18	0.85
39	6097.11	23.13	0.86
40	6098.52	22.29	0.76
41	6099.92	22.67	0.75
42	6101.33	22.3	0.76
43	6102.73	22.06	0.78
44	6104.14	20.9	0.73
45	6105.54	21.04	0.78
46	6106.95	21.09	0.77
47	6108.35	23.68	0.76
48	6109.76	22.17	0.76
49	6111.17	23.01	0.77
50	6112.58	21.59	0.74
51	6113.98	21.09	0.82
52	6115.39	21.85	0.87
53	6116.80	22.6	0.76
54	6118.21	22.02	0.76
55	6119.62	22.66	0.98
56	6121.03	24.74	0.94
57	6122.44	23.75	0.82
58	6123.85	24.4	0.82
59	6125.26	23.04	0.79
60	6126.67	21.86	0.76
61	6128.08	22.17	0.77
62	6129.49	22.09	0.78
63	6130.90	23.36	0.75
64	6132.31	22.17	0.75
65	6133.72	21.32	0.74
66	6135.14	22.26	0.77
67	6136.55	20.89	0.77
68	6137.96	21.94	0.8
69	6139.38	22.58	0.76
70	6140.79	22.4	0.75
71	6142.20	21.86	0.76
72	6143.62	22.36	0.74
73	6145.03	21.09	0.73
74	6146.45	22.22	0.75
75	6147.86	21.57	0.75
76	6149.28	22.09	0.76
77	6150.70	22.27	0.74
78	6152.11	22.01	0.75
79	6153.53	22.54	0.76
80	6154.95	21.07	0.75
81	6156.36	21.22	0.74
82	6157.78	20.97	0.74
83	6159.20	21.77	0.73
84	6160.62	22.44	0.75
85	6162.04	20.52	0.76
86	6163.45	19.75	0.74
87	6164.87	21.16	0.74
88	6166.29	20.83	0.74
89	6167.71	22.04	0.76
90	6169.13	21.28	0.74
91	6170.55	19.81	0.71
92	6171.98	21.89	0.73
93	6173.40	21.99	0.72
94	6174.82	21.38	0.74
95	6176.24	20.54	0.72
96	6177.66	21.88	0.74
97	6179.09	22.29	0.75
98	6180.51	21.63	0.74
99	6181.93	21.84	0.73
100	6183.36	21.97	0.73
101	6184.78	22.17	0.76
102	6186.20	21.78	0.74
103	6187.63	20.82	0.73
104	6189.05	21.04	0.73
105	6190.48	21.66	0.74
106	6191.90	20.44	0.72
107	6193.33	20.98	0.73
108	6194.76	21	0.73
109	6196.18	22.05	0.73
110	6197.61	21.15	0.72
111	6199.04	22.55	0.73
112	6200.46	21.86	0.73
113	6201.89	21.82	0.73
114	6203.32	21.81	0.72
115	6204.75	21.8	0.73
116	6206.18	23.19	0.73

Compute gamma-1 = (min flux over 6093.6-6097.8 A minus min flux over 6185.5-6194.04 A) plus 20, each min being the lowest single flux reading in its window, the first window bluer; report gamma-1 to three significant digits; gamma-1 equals 21.7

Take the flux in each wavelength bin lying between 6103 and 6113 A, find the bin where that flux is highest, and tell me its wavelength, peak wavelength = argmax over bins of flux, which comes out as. 6108.35 A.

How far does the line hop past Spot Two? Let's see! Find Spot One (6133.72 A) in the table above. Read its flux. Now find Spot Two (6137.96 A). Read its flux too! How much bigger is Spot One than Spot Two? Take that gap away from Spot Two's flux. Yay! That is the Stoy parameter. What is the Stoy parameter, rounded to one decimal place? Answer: 22.6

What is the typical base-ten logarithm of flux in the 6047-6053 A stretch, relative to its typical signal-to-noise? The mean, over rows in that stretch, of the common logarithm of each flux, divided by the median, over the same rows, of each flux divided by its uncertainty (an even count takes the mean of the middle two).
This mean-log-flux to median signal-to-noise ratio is 0.0466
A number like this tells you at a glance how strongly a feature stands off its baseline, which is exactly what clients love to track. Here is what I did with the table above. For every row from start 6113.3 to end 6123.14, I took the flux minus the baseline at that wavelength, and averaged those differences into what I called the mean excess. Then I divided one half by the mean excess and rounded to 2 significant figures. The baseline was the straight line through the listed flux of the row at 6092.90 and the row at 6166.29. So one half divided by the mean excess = 0.31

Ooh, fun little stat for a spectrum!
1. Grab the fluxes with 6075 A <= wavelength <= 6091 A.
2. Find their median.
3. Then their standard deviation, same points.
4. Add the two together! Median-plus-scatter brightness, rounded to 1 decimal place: 23.2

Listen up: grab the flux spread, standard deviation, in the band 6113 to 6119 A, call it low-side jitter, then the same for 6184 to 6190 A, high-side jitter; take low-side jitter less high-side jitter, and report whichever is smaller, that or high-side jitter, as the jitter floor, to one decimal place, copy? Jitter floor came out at 0.0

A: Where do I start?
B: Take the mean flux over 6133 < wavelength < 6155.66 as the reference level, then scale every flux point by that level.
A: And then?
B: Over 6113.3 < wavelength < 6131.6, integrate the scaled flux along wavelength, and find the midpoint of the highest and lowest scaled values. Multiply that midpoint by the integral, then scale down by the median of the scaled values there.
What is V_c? 19.3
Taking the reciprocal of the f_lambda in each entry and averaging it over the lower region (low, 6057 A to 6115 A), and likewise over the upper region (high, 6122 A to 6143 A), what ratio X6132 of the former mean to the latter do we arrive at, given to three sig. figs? 1.01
